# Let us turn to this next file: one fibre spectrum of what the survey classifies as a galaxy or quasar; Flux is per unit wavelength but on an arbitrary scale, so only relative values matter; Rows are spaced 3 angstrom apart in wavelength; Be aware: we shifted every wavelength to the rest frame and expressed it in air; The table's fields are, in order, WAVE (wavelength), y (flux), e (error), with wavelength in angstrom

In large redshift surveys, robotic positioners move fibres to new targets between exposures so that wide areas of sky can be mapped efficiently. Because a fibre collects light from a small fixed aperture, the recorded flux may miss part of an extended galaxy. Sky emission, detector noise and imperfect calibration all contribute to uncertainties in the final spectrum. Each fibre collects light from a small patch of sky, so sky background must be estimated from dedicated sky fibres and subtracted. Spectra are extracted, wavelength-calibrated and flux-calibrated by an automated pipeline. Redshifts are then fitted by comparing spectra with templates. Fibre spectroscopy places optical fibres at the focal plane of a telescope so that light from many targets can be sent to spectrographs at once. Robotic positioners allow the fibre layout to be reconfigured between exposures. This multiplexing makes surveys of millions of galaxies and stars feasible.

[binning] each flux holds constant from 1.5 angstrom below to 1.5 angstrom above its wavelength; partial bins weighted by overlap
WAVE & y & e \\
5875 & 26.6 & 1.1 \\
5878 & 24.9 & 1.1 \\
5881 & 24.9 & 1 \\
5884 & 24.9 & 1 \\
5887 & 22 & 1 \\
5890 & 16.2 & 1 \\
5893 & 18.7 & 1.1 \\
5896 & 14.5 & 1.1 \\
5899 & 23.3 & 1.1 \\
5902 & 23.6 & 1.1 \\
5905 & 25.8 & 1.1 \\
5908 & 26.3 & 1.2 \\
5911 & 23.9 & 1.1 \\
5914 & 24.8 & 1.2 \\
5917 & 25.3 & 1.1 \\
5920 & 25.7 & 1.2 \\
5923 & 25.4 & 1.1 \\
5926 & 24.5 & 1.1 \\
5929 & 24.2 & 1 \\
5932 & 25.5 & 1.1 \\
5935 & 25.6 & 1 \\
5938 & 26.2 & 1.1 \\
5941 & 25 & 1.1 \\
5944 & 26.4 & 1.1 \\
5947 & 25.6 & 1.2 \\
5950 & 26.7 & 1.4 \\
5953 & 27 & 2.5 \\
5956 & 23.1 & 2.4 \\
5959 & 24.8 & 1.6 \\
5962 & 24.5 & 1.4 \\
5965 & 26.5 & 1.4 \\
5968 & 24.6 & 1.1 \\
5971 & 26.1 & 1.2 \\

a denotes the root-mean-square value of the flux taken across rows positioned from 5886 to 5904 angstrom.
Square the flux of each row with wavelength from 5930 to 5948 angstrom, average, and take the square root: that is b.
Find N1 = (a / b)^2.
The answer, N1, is 0.61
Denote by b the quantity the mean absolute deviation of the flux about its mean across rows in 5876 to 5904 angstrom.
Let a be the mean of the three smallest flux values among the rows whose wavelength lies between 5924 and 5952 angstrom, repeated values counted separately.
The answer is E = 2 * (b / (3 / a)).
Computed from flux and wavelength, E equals 54.3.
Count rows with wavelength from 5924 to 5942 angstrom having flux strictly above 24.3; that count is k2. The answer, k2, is 5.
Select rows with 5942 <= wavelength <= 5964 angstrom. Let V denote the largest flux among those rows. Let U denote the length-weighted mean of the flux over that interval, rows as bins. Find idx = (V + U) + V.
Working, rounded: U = 25.5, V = 27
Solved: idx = 79.5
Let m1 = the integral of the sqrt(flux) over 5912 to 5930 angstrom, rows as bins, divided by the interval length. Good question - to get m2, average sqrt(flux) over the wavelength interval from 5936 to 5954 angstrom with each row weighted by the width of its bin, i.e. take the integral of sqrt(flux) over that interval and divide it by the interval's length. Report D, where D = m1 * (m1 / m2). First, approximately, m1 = 5.00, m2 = 5.11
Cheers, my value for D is 4.9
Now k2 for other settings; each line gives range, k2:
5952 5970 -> 5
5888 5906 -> 1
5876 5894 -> 3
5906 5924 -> 5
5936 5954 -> 6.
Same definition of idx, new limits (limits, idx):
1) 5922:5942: 77.6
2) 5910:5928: 76.3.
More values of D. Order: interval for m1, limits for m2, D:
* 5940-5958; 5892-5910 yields 5.5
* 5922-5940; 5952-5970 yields 5.0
